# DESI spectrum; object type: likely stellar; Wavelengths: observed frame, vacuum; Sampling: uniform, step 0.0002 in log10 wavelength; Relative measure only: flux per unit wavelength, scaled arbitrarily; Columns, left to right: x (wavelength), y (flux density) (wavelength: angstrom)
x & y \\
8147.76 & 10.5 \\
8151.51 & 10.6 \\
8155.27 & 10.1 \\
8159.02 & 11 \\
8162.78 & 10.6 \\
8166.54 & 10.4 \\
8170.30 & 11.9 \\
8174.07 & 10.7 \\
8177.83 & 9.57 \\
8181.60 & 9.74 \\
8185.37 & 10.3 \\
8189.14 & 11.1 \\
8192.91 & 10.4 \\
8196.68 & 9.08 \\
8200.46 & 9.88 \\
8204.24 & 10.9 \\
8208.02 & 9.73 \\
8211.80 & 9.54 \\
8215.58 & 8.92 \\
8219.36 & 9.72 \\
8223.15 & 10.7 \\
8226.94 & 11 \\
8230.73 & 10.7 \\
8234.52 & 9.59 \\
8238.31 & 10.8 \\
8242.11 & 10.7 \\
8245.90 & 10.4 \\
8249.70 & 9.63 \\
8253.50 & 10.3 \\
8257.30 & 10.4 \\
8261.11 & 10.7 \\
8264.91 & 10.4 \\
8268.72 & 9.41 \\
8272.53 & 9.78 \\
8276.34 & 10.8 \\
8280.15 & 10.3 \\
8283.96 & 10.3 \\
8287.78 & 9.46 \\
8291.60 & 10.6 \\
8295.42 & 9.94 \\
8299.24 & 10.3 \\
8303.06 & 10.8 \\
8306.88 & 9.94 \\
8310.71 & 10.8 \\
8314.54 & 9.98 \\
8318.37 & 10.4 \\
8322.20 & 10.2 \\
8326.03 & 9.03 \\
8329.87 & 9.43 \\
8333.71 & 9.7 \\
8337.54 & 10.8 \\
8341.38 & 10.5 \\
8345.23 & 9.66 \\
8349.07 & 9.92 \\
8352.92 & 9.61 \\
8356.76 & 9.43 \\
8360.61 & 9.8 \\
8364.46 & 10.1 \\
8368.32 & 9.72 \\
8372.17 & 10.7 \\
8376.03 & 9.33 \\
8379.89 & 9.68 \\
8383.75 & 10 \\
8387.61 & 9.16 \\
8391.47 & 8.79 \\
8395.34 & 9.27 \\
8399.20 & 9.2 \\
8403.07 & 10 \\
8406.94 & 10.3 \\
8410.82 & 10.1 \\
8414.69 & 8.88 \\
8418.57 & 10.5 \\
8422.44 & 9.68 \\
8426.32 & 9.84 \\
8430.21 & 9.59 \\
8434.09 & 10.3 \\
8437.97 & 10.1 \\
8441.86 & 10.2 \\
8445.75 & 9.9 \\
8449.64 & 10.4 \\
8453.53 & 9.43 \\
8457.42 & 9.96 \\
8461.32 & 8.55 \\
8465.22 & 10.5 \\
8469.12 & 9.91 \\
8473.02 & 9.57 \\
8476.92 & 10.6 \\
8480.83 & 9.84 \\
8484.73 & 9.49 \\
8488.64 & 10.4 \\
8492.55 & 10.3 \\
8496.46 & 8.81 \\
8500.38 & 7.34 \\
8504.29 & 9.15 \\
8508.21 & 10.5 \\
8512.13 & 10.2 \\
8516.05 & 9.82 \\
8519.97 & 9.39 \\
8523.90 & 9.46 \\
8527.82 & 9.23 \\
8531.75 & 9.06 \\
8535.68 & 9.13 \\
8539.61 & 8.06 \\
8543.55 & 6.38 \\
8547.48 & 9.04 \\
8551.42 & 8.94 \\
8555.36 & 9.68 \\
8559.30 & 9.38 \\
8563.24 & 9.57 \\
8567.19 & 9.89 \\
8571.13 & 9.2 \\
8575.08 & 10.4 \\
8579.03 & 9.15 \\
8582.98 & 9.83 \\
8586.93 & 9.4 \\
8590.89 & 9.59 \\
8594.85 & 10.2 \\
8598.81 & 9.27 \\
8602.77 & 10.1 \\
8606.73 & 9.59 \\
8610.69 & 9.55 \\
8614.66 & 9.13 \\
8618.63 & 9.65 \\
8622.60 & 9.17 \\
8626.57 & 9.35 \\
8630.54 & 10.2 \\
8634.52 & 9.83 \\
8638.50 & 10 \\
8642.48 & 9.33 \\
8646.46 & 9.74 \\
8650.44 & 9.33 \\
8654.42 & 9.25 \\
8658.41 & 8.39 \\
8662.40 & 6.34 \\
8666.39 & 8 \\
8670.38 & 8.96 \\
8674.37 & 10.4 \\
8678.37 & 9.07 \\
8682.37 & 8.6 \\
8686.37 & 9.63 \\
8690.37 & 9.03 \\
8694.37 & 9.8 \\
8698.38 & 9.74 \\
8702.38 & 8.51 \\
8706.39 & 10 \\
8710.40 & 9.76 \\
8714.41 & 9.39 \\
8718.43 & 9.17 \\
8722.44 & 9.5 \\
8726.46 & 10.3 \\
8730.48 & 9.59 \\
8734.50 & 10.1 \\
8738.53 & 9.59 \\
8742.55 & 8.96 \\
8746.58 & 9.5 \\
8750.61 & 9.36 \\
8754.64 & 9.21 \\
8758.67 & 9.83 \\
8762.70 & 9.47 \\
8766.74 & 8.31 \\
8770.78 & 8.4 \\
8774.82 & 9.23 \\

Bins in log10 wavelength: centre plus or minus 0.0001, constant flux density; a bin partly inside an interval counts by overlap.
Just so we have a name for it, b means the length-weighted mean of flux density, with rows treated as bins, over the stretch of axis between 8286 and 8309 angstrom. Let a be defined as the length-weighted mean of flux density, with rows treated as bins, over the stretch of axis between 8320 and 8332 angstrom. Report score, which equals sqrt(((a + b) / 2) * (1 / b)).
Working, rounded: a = 9.6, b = 10.2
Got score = 0.985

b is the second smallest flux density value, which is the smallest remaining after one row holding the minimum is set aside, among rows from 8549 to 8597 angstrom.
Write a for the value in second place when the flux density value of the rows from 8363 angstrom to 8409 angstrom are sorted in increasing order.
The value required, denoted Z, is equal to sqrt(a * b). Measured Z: 9.2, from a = 9.16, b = 9.15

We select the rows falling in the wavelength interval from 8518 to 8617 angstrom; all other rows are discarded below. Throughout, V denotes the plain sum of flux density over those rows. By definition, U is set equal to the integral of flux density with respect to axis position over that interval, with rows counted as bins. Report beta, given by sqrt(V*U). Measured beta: 463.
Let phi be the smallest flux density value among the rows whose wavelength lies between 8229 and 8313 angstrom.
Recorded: 9.41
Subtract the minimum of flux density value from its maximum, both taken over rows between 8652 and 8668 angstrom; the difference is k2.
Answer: 2.9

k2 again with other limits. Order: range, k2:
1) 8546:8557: 0.7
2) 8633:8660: 1.6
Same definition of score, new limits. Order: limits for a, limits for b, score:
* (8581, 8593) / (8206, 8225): 0.997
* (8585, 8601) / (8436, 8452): 0.987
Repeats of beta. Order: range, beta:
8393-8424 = 153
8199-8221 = 112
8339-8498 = 792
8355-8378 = 116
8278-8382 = 531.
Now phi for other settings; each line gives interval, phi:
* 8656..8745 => 6.34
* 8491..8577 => 6.38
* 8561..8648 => 9.13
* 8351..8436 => 8.79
